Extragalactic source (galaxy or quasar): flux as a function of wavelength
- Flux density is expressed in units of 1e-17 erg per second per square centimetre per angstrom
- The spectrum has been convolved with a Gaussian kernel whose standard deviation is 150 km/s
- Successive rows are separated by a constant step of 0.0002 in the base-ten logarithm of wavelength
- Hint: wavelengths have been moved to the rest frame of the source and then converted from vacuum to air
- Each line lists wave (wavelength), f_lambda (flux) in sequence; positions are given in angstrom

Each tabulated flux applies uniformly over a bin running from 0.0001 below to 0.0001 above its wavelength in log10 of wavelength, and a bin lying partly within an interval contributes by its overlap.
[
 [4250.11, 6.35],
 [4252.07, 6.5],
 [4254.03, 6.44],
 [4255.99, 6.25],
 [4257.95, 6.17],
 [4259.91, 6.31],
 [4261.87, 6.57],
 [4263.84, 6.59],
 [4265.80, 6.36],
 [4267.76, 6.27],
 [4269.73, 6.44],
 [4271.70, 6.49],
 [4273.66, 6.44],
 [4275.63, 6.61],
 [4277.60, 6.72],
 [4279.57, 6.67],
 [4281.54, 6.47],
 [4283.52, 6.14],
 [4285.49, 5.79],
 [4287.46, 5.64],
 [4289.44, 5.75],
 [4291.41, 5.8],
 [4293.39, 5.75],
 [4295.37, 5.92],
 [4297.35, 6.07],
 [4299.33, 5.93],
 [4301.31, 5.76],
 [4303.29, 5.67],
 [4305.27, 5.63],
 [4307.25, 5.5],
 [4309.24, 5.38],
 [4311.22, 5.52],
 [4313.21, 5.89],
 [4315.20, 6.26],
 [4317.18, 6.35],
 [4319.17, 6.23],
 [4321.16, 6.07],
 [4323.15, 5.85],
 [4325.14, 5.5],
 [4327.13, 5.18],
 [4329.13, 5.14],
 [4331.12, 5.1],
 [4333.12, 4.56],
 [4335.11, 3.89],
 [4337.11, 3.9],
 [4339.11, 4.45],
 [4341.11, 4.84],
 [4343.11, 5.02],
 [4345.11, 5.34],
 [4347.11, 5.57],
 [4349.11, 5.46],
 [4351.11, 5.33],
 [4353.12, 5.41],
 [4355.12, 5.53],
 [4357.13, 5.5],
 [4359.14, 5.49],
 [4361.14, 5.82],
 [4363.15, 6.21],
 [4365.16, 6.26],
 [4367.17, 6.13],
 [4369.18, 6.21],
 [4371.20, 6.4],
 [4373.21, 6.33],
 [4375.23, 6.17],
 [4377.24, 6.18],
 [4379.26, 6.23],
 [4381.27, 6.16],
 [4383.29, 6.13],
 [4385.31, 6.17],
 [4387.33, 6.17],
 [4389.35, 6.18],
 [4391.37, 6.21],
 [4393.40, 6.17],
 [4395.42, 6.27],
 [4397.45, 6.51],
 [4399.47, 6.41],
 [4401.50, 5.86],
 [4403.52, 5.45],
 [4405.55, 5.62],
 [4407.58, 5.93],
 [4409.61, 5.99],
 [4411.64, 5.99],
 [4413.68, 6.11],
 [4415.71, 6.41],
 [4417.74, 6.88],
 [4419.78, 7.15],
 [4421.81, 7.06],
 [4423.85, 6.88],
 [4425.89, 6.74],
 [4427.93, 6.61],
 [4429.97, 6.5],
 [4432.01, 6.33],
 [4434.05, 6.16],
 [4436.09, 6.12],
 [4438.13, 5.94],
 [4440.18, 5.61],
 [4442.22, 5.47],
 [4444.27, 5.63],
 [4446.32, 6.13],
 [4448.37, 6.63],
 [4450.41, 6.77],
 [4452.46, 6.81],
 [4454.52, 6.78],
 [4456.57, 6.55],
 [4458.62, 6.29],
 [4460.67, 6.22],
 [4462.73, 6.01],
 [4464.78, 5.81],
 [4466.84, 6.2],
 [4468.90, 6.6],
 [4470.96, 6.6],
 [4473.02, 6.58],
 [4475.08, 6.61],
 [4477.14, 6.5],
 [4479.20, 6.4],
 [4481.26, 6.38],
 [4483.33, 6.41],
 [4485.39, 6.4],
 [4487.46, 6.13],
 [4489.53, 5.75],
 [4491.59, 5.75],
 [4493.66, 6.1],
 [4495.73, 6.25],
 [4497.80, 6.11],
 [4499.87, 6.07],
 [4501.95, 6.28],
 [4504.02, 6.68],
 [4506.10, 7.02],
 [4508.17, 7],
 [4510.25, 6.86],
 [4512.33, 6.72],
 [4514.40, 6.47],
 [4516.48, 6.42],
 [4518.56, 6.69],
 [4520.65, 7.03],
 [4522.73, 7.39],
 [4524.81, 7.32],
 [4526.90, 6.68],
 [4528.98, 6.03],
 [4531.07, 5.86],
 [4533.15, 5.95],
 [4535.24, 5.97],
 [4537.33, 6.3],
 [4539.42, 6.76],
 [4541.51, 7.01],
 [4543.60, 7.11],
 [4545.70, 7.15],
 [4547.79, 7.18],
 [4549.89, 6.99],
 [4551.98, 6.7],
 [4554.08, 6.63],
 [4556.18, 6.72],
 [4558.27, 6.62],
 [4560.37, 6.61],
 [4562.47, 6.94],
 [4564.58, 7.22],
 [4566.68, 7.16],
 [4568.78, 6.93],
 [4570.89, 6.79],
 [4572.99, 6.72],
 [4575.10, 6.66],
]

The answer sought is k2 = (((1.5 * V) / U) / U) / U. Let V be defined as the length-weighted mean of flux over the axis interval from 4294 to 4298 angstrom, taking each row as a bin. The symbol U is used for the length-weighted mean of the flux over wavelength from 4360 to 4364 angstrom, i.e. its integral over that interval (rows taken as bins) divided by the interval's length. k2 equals 0.041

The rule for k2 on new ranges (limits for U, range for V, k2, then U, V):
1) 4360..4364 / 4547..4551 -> 0.049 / 6.00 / 7.1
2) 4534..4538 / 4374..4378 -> 0.041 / 6.11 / 6.2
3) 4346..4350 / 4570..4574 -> 0.060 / 5.52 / 6.8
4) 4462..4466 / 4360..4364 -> 0.043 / 5.92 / 6.0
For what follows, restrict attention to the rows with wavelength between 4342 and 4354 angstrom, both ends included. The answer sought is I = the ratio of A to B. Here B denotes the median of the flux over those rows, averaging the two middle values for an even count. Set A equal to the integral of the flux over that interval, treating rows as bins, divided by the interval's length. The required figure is 1.00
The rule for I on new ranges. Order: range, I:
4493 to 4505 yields 1.01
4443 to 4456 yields 0.96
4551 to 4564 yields 1.01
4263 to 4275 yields 1.00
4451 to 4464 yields 1.00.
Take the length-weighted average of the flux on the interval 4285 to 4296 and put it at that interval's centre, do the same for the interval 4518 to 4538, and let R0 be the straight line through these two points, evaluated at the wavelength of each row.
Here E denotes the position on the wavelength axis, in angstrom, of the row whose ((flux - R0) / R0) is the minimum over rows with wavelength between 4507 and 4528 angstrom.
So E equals 4516.48 angstrom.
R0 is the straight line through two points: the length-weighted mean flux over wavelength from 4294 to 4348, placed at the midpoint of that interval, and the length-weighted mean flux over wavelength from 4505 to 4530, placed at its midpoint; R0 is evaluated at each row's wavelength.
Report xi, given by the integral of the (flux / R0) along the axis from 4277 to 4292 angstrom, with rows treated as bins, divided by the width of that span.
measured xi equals 1.18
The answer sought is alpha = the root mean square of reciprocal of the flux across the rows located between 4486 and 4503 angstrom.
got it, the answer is 0.165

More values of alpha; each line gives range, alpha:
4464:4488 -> 0.157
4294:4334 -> 0.178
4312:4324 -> 0.164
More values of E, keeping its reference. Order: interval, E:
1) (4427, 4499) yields 4442.22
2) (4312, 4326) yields 4325.14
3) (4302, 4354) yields 4335.11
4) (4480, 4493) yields 4491.59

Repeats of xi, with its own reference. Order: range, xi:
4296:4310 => 1.08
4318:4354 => 0.93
